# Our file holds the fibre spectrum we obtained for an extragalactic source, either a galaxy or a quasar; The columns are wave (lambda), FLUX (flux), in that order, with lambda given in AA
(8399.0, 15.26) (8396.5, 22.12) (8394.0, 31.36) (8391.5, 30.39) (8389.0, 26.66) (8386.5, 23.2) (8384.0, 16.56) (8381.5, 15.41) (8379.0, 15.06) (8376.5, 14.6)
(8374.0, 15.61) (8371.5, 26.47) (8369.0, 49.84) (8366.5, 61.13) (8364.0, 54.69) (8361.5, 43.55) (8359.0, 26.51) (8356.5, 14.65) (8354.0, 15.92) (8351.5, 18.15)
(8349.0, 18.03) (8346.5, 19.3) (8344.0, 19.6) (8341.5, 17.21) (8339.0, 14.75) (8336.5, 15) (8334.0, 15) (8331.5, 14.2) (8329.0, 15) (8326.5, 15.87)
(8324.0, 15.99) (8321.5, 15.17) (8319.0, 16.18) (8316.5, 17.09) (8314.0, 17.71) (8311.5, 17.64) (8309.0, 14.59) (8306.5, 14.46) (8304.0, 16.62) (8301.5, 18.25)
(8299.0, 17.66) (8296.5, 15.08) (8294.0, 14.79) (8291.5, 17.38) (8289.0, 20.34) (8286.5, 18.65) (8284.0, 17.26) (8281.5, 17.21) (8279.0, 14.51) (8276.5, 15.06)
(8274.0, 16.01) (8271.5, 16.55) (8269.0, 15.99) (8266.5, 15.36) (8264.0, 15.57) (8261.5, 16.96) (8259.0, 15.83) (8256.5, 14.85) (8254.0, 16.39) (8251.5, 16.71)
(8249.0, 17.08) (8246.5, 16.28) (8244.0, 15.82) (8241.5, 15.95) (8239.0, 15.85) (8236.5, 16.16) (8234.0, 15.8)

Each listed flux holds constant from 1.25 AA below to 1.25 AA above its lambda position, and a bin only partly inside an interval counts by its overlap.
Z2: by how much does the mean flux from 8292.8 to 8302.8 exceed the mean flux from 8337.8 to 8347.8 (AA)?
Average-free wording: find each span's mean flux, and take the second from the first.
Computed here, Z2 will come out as -1.3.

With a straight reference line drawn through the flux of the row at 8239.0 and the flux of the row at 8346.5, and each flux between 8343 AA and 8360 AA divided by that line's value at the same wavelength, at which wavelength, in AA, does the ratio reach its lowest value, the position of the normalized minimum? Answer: 8356.5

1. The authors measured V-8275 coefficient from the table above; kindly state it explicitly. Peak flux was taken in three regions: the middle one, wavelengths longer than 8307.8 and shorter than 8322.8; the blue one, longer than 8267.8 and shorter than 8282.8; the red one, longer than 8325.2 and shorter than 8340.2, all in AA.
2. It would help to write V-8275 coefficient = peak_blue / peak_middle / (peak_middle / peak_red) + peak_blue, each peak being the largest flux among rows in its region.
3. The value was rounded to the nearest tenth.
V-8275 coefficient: 18.1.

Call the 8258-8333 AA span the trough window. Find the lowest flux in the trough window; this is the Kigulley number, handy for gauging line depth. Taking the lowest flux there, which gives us 14.2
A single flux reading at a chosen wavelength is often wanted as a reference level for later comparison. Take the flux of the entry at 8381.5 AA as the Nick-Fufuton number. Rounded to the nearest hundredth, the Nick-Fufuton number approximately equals 15.41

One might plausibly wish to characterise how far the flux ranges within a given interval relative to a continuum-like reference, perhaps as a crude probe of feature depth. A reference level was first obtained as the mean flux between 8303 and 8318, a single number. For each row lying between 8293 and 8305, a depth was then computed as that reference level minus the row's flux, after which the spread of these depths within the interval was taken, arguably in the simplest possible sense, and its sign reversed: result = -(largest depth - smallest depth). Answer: -3.5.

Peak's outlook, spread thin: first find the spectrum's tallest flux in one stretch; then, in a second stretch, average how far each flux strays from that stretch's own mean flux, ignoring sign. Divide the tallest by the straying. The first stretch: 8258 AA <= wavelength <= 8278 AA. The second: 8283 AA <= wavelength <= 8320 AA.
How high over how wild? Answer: 13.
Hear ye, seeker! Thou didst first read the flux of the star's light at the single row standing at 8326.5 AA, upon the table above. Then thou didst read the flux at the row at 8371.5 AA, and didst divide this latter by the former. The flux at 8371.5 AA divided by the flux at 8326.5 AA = 1.67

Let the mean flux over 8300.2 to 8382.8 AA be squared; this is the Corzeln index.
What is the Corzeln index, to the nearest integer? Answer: 449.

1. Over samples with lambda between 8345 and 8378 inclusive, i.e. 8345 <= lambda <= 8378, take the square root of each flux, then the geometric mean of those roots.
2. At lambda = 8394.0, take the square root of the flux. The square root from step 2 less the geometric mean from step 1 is 0.57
